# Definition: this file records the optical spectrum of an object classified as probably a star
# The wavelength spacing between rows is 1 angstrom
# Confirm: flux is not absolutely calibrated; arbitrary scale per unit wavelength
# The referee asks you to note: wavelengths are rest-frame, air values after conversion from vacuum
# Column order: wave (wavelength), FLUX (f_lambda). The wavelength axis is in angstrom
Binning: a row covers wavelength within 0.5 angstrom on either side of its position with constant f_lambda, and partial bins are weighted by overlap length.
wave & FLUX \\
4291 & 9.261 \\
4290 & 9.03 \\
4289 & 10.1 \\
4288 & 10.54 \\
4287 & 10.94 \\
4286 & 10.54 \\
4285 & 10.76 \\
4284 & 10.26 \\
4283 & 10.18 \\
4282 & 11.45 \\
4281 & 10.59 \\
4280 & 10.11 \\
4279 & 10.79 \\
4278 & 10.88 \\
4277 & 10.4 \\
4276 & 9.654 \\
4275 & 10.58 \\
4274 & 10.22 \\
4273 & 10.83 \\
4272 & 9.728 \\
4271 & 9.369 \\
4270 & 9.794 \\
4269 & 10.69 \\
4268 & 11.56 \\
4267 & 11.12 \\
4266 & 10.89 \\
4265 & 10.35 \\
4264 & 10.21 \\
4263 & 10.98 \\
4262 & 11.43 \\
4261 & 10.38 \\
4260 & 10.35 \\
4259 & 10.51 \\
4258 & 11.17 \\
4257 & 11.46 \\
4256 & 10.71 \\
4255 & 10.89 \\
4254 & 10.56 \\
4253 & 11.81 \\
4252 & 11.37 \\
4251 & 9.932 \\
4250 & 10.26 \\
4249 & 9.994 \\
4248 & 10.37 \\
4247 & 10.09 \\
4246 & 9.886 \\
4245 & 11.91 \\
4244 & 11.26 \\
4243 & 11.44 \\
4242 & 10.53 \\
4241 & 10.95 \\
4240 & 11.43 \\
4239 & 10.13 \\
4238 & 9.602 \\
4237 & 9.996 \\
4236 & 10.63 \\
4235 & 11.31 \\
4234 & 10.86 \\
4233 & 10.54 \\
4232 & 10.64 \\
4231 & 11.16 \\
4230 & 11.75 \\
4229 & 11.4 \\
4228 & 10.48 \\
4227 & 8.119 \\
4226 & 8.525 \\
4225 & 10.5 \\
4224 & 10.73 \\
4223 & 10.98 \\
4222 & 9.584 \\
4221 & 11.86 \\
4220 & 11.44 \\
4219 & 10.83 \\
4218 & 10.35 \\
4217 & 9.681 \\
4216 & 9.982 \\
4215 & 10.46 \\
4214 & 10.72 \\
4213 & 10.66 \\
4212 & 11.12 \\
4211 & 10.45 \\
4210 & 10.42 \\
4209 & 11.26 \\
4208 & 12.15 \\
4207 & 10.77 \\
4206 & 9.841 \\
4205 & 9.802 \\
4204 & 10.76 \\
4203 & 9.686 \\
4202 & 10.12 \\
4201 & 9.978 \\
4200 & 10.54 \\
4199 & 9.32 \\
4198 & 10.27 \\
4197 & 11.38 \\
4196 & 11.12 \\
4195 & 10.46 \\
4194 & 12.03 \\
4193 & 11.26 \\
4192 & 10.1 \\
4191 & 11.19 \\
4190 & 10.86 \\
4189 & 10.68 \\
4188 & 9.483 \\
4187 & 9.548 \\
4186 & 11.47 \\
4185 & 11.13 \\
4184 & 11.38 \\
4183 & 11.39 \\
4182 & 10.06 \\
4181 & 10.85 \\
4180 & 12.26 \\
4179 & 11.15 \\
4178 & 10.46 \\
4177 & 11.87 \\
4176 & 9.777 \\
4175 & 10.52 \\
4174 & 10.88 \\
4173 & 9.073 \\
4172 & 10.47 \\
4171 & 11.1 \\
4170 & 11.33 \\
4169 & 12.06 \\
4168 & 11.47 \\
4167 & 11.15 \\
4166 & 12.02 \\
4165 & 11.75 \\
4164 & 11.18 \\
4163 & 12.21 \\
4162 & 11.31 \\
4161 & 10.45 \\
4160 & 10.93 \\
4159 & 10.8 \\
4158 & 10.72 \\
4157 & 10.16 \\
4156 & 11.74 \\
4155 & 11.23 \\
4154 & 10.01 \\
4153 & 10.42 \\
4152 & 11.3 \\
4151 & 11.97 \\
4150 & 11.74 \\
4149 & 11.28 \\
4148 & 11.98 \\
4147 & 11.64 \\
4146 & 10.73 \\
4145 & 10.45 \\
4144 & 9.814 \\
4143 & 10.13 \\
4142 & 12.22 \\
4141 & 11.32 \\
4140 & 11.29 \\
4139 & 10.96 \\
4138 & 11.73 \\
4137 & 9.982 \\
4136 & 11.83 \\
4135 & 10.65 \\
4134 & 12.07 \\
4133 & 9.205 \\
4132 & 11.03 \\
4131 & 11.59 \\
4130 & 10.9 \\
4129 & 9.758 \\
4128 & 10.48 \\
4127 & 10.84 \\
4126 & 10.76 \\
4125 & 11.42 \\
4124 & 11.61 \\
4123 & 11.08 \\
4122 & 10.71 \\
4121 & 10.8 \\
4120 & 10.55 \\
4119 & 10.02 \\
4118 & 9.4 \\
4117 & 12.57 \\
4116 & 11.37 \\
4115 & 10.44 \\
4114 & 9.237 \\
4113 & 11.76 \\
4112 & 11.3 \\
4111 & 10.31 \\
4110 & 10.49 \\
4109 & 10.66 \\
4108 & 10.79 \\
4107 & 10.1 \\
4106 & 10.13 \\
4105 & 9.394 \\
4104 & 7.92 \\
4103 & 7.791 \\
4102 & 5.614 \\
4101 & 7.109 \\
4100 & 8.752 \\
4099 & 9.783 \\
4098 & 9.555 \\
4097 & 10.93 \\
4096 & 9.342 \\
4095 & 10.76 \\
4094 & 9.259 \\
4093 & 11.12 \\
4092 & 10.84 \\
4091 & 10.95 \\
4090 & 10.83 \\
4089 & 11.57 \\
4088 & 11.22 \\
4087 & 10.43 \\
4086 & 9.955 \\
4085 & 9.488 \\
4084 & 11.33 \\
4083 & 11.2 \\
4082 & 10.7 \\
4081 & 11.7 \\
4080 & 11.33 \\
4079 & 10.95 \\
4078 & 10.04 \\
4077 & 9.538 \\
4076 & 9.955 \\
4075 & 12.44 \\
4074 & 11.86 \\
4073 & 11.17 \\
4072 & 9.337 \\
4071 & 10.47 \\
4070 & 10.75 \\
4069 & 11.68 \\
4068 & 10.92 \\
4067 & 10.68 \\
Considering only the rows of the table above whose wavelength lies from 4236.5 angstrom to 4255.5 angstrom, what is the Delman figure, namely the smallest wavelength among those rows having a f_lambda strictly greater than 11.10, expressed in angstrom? 4240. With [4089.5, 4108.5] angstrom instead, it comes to 4093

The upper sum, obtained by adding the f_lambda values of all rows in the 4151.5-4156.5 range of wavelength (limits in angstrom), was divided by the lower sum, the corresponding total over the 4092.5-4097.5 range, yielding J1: 1.06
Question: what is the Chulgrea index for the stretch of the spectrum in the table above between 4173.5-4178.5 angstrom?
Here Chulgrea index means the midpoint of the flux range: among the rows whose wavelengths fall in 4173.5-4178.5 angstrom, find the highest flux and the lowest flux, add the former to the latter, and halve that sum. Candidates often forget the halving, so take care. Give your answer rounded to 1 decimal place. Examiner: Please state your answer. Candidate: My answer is 10.8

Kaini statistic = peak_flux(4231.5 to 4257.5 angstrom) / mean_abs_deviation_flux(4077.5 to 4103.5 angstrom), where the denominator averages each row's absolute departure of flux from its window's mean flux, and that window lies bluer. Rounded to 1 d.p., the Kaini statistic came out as 10.8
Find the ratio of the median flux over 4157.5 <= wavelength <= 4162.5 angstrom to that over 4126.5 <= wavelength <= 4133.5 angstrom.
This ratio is 1.00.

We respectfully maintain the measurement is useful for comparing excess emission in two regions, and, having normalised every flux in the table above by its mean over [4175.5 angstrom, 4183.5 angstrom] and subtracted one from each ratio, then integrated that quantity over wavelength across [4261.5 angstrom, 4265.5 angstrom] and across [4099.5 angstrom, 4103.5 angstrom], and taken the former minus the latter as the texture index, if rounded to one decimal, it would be 1.2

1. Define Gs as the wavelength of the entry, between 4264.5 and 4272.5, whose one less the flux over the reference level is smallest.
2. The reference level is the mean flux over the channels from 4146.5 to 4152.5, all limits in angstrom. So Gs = 4268 angstrom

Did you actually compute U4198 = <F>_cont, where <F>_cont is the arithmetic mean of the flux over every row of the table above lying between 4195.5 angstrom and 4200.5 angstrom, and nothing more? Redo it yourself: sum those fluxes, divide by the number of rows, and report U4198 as 10.5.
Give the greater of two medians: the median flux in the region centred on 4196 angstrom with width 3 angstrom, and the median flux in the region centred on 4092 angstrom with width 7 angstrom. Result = 11.1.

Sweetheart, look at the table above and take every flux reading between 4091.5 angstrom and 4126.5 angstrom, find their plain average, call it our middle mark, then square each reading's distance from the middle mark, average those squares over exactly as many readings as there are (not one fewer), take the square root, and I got 1.4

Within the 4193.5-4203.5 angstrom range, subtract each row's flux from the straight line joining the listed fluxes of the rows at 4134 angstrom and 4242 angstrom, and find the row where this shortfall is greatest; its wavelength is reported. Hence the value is 4199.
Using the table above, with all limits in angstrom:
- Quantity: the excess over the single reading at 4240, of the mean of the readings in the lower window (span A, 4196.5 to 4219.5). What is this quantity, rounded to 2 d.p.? -0.97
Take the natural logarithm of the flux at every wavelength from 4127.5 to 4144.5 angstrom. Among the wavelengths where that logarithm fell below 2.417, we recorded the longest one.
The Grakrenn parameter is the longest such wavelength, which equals 4144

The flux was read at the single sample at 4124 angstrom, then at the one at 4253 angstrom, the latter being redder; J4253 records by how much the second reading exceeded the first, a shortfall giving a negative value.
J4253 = 0.2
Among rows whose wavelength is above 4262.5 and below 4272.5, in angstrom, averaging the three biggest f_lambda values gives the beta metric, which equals 11.2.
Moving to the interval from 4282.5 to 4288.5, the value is 10.7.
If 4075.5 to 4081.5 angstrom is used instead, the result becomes 11.3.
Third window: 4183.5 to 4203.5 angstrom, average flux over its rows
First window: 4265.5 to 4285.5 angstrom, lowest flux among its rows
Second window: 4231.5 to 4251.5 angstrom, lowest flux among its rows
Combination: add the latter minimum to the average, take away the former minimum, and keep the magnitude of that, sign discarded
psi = 10.8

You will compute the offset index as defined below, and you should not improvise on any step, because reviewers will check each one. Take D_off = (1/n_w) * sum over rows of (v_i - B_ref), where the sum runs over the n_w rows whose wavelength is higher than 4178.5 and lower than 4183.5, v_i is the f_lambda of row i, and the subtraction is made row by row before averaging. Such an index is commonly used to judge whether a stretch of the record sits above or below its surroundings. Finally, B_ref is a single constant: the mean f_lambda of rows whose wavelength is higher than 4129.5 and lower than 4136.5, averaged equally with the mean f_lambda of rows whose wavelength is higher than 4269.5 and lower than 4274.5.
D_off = 0.63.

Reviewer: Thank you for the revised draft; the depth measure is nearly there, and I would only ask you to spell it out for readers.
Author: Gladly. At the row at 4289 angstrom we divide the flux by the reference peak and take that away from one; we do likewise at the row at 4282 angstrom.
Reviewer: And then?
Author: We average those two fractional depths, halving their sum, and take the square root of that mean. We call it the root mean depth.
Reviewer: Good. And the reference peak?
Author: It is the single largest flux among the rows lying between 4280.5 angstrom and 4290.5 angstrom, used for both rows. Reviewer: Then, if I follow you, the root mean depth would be 0.24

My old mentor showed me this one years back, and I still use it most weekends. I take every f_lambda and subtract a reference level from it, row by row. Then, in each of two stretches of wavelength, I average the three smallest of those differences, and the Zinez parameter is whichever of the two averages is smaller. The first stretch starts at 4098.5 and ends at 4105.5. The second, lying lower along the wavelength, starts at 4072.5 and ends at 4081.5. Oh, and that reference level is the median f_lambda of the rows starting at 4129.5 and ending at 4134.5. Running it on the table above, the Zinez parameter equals -4.2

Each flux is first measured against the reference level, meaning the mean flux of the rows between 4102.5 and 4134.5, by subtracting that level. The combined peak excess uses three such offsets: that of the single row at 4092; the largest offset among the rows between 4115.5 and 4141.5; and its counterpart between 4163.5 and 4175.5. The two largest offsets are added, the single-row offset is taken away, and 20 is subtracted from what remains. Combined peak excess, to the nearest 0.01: -16.73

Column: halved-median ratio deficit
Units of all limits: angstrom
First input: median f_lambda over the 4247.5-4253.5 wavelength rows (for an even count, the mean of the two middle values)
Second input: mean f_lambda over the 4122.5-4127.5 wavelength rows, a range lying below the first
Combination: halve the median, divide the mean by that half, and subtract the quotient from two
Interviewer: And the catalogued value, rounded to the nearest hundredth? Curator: -0.16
